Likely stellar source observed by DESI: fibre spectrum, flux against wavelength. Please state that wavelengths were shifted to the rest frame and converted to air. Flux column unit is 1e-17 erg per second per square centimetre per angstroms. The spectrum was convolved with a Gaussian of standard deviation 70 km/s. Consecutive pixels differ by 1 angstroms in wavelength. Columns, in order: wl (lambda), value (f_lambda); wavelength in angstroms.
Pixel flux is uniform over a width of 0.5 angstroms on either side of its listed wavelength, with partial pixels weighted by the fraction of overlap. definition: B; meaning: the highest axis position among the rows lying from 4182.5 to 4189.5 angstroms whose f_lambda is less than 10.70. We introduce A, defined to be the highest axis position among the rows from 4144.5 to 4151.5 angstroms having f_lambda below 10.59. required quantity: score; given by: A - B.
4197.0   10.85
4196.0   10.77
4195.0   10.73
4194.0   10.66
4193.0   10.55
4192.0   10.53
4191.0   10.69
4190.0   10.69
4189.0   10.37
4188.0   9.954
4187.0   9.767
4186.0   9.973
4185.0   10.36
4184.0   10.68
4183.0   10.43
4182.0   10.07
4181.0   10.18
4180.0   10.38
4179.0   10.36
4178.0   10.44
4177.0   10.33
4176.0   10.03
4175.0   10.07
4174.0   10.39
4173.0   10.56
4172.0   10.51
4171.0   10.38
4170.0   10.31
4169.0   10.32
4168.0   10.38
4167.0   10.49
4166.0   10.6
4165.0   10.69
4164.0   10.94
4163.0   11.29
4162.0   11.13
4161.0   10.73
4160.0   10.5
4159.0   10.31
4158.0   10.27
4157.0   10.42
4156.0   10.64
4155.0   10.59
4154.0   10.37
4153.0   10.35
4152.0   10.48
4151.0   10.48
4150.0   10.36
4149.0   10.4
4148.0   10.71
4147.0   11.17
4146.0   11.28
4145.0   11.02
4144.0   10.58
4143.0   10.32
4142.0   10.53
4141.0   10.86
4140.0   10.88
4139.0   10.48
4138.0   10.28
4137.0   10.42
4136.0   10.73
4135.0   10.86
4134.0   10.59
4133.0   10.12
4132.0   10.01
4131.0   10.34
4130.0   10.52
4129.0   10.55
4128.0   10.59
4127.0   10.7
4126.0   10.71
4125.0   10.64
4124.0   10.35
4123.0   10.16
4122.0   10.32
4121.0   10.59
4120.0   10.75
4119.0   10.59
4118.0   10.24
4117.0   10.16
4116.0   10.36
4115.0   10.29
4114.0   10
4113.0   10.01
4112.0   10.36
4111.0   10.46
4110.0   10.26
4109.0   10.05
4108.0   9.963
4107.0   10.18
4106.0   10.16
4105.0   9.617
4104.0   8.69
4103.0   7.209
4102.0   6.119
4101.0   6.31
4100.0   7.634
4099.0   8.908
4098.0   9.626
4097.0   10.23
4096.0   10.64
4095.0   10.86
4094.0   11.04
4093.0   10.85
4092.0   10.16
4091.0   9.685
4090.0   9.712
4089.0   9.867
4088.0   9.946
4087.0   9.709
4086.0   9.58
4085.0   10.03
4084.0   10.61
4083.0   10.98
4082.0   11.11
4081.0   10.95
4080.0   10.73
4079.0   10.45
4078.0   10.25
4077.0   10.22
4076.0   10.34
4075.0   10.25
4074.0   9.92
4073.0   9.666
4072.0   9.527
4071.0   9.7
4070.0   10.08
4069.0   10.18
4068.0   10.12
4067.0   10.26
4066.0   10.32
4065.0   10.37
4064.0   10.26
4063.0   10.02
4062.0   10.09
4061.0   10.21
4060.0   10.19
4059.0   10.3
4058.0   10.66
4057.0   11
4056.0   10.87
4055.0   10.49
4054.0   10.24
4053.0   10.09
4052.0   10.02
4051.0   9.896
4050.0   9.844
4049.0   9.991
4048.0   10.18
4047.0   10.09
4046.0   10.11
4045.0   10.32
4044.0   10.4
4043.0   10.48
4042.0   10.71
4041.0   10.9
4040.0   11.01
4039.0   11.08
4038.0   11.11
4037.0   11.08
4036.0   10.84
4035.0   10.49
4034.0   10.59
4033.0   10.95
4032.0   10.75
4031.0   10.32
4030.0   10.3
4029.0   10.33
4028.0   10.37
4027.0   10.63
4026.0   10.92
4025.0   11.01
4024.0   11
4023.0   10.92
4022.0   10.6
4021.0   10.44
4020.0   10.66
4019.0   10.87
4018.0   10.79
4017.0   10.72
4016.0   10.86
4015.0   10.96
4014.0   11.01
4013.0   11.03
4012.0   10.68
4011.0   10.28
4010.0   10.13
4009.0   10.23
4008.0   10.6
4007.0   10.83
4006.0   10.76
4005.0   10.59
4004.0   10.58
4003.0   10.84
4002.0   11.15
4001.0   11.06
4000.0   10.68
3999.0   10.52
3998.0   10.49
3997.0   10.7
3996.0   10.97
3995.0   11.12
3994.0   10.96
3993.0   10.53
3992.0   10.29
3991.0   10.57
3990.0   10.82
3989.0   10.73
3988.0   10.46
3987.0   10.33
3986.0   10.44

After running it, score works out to -38 angstroms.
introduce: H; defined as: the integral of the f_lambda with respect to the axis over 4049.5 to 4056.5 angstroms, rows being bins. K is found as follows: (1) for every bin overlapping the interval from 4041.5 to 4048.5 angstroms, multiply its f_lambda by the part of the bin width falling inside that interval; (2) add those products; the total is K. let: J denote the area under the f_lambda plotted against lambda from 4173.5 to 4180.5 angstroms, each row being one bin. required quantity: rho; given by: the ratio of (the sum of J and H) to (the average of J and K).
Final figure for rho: 1.99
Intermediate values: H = 71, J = 72.0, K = 72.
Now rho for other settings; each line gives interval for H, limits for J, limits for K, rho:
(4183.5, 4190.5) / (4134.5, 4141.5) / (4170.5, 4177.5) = 1.99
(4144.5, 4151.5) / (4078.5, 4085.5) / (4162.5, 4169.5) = 2.01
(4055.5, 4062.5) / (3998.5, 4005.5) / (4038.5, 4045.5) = 1.98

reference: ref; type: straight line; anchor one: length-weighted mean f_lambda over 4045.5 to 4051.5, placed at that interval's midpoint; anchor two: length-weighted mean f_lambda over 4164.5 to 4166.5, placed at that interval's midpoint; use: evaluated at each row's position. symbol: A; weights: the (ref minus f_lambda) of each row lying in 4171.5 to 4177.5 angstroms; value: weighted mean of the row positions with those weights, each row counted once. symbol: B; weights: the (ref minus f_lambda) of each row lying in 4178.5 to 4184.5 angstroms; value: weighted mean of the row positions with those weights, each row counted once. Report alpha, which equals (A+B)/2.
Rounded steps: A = 4175.2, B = 4181.2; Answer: 4178.2 angstroms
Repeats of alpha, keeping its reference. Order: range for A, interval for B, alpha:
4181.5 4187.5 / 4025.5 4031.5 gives 4106.5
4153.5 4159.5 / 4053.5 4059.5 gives 4107.0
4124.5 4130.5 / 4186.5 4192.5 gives 4157.6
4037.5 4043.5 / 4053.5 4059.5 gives 4048.3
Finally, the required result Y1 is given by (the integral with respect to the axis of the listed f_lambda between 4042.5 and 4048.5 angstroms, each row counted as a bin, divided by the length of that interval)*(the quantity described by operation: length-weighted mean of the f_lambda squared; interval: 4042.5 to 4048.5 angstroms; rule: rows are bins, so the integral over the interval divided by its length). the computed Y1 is 1081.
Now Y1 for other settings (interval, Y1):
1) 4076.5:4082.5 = 1198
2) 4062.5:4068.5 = 1069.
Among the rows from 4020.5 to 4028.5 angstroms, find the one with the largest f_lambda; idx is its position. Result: 4025.0 angstroms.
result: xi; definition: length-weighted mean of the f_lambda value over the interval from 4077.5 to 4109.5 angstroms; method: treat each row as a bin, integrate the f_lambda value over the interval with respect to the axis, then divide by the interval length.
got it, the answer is 9.7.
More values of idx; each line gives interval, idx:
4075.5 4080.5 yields 4080.0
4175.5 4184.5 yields 4184.0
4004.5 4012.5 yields 4007.0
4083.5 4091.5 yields 4084.0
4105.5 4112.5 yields 4111.0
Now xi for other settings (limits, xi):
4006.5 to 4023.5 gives 10.7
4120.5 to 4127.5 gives 10.5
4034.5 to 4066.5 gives 10.4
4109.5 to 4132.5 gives 10.4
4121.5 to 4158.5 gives 10.5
